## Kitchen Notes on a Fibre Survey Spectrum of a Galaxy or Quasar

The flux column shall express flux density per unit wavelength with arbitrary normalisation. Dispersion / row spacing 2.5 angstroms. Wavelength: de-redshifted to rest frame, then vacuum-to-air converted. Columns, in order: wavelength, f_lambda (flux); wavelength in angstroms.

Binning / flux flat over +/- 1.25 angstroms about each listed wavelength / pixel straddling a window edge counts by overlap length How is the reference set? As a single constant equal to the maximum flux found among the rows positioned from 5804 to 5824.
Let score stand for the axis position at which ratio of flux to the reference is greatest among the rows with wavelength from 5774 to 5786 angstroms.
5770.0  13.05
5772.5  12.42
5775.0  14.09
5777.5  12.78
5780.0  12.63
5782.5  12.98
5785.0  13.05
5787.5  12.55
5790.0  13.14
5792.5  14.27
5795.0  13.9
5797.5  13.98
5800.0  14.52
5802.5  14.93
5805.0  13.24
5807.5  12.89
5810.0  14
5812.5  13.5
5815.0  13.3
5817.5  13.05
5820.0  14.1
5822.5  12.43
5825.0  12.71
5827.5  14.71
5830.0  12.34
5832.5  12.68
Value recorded 5775.0 angstroms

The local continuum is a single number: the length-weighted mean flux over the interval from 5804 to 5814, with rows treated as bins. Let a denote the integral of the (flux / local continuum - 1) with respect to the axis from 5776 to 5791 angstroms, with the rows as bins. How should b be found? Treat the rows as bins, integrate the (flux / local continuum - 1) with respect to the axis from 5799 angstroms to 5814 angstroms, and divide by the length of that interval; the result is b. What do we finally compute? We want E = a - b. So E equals -0.6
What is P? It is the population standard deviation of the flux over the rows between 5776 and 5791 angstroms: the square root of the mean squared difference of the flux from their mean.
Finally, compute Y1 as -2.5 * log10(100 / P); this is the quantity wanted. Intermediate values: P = 0.2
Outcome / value -6.7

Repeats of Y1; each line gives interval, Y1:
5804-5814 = -6.0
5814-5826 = -5.6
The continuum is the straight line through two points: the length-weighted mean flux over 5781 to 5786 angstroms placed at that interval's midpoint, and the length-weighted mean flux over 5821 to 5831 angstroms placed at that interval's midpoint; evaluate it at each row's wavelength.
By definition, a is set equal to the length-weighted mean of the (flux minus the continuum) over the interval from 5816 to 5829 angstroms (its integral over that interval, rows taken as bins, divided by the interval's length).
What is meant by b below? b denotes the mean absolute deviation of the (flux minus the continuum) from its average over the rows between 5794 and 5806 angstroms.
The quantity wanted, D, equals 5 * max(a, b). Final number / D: 2.43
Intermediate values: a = 0.29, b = 0.49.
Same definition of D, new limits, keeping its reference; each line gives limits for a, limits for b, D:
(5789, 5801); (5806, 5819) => 4.74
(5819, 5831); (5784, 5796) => 2.78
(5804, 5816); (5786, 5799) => 2.86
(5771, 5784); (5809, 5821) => 1.84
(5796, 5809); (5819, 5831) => 4.60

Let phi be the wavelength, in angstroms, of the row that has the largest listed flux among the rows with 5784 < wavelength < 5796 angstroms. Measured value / 5792.5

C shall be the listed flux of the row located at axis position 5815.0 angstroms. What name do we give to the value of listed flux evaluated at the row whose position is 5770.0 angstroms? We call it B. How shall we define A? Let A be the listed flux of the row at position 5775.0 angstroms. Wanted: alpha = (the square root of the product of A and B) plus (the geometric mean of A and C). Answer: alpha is 27.2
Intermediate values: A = 14.09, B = 13.05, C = 13.3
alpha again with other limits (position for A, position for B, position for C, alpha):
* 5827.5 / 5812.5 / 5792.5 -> 28.6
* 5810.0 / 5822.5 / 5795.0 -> 27.1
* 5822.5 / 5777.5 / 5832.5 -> 25.2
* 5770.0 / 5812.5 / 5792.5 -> 26.9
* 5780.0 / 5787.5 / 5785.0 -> 25.4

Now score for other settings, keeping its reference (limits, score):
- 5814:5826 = 5820.0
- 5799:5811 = 5802.5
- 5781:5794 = 5792.5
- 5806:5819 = 5810.0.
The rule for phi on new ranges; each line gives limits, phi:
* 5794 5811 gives 5802.5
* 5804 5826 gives 5820.0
